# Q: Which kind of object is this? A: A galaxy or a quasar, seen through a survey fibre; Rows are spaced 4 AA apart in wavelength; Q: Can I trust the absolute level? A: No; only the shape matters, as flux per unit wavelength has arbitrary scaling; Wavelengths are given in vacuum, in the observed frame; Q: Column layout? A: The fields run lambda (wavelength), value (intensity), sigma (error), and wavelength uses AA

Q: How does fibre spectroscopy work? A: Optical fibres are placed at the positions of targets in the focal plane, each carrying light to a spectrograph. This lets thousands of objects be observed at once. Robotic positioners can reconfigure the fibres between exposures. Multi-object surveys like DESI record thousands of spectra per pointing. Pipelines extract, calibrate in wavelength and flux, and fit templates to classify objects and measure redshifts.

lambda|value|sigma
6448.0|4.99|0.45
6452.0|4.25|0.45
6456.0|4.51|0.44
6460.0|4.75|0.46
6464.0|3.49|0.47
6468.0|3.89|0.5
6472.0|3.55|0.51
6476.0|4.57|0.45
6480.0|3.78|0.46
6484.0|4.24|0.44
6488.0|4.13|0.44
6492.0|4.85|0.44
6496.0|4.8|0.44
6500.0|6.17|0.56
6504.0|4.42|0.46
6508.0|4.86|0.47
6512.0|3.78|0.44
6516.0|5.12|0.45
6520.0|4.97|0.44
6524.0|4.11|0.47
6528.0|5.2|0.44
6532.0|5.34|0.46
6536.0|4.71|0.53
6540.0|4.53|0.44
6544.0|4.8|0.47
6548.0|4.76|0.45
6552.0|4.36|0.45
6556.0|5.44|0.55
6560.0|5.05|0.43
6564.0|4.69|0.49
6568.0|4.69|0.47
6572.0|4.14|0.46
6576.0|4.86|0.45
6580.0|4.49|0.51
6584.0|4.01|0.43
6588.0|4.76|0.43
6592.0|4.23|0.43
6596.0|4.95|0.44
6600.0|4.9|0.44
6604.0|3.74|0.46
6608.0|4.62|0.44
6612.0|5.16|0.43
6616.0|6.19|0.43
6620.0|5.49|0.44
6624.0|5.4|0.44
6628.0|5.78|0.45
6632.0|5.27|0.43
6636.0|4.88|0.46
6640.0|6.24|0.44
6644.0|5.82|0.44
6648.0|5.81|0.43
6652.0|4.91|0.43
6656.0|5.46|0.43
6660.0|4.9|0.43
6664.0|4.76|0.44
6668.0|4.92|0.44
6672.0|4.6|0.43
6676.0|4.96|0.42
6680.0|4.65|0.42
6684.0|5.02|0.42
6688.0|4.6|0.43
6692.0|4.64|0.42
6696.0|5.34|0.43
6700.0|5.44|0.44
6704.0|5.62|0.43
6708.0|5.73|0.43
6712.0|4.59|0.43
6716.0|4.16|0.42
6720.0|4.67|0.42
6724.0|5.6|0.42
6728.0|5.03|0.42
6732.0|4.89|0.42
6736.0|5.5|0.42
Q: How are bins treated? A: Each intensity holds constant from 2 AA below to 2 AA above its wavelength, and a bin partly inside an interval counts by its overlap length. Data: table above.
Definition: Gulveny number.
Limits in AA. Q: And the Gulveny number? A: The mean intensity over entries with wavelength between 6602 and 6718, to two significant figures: 5.1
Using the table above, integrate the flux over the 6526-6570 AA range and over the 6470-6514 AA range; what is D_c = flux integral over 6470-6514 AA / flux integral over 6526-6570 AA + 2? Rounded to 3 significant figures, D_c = 2.92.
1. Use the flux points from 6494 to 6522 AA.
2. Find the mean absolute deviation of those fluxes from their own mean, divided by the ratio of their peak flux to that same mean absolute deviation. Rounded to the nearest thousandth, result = 0.035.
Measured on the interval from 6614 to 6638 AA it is 0.017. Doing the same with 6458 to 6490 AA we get 0.029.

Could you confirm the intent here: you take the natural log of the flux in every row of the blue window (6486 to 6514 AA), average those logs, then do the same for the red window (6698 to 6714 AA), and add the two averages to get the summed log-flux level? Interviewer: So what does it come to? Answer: 3.21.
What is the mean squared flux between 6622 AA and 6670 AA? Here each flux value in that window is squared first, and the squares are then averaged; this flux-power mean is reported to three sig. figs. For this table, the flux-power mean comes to 28.8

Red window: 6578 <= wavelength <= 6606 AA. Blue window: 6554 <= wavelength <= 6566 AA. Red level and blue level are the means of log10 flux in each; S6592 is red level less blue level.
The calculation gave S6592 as -0.06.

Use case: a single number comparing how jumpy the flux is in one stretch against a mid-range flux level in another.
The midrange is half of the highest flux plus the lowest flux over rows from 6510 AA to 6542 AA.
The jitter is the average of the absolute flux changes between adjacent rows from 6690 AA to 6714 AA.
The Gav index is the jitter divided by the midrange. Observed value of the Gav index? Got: 0.098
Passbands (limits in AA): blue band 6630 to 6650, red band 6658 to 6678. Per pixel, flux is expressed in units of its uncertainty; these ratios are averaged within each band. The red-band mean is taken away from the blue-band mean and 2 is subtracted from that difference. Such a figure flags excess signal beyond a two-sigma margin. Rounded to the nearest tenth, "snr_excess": -0.4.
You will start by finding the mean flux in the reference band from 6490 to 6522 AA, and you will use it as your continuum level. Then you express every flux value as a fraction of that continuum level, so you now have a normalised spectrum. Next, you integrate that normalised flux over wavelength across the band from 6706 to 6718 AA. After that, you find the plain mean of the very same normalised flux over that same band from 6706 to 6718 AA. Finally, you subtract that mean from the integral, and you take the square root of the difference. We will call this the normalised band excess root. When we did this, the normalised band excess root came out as 3.3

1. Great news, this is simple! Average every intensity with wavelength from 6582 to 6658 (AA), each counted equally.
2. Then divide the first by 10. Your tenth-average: 0.514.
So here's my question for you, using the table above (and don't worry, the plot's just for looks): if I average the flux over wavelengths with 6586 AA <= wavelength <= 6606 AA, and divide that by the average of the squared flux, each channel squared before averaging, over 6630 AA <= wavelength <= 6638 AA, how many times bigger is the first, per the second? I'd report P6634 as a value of 0.175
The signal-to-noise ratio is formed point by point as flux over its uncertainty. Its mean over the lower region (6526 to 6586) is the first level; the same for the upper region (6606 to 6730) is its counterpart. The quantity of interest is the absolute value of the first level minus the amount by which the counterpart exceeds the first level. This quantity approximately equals 8.3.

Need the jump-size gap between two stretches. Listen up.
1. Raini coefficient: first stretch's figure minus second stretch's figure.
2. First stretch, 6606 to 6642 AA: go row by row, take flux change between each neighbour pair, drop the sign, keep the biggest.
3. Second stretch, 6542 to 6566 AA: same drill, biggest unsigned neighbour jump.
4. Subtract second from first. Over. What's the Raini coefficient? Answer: 0.3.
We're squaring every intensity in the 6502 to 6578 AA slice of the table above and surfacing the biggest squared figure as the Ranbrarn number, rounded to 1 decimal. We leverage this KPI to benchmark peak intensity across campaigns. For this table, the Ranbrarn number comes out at 29.6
